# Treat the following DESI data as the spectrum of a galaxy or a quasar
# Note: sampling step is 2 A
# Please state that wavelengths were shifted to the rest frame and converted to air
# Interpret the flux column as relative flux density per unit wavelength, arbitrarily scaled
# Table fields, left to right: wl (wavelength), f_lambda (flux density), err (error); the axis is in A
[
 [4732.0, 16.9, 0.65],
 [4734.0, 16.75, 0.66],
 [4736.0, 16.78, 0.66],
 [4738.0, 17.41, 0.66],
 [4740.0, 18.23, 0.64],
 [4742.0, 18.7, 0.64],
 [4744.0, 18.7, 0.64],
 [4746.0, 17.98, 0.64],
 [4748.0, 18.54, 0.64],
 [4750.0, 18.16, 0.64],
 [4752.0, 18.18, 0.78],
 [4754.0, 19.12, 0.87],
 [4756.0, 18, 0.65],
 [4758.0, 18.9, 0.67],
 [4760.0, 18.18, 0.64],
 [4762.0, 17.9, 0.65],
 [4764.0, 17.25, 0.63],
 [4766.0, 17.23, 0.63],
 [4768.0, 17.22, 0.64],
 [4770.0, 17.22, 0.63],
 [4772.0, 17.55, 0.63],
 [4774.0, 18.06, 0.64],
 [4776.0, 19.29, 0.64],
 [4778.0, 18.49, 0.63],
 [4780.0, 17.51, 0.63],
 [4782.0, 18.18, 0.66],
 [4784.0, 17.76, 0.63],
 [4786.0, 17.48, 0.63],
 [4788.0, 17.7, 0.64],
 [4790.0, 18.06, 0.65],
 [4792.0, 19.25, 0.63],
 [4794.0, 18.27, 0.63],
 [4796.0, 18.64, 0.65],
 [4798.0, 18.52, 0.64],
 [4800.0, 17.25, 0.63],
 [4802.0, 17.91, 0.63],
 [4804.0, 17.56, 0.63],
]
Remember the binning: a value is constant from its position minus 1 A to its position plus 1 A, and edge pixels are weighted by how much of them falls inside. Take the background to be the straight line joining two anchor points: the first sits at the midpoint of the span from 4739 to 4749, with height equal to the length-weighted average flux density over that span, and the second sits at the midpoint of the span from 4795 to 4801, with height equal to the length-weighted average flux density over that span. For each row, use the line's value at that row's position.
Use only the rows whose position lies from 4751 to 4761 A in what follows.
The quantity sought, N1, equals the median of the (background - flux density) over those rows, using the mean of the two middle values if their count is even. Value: 0.2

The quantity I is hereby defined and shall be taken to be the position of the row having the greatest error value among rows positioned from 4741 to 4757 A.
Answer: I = 4754.0 A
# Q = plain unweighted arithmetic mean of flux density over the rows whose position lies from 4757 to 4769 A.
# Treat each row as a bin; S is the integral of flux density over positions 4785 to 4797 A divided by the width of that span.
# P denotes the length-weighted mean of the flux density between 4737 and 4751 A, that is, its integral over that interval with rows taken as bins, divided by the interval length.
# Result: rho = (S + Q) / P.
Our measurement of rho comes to 1.974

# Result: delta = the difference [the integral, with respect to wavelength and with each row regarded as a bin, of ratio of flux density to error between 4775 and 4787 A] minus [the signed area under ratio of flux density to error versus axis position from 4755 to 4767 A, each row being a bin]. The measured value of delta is 8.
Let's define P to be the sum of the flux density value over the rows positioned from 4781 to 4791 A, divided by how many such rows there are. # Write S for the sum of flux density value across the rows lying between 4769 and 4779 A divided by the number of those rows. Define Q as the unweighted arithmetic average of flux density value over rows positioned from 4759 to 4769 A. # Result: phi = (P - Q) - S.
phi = -17.8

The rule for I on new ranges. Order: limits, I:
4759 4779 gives 4762.0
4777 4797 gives 4782.0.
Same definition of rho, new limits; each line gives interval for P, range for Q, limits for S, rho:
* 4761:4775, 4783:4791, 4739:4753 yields 2.064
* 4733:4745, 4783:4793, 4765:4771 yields 1.986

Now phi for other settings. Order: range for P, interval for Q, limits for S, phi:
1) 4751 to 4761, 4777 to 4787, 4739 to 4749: -17.8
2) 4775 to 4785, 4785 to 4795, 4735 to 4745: -17.9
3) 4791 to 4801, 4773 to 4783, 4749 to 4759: -18.4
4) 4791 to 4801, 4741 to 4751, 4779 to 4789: -17.8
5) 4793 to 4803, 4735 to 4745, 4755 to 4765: -17.9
